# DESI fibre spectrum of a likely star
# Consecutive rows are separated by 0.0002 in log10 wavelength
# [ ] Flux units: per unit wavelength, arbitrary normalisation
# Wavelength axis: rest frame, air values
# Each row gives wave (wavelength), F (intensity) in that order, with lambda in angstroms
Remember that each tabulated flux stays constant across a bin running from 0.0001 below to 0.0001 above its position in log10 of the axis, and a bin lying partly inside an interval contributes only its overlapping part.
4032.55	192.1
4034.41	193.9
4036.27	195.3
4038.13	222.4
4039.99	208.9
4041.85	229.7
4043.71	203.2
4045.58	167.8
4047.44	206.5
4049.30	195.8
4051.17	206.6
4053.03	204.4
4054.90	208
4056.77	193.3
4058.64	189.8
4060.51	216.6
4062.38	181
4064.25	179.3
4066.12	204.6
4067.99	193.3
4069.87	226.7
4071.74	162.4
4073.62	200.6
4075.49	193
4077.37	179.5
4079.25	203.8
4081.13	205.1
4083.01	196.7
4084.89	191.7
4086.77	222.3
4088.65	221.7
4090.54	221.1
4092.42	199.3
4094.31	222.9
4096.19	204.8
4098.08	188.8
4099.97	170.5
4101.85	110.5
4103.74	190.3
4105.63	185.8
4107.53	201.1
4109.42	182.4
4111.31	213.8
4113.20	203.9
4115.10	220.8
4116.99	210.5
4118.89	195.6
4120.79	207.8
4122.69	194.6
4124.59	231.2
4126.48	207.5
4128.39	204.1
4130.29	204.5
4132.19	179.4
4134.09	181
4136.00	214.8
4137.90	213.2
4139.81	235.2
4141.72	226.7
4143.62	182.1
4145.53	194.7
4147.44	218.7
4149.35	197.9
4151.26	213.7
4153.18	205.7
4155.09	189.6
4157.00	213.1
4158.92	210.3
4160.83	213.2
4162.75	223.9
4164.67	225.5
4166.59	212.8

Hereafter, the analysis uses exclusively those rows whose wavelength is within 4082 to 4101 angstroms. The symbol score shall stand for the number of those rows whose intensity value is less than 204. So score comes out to 5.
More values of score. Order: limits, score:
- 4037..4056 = 3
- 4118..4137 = 4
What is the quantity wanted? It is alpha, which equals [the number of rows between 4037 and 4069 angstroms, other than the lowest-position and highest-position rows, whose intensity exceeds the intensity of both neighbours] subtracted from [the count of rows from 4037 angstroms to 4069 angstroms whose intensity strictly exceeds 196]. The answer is 4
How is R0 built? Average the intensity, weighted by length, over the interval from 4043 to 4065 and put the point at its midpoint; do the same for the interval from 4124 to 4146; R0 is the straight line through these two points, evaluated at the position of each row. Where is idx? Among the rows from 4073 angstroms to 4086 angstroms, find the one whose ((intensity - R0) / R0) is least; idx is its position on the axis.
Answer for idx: 4077.37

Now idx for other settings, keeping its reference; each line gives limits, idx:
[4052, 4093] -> 4071.74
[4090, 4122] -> 4101.85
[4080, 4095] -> 4084.89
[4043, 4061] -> 4045.58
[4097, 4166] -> 4101.85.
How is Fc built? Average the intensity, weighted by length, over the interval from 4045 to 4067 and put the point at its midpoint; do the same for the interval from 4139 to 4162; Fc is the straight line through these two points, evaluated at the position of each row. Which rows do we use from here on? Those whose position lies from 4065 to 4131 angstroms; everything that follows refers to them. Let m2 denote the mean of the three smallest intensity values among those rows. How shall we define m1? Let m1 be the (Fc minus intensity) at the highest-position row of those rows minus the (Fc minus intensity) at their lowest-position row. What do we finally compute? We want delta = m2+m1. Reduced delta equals 156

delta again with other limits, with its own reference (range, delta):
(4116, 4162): 184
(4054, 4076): 192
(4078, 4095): 179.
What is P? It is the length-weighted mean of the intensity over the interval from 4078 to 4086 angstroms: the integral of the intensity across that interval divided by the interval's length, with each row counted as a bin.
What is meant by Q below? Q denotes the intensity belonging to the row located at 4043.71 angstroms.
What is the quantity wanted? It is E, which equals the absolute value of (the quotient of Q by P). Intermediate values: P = 199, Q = 203.2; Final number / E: 1.02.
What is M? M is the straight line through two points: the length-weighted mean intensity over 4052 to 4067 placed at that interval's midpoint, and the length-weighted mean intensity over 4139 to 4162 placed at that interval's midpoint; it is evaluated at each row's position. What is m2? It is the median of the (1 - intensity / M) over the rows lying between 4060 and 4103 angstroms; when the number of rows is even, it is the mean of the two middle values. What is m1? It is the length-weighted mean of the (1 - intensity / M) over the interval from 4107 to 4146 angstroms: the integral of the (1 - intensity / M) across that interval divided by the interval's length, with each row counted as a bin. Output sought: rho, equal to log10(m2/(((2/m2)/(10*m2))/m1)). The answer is -8.2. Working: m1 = 0.001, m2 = 0.010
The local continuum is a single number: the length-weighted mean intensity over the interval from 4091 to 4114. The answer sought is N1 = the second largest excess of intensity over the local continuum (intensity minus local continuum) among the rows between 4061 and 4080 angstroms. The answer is 14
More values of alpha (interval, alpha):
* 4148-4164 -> 5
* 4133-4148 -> 3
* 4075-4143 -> 11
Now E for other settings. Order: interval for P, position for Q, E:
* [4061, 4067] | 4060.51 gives 1.14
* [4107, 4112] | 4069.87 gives 1.14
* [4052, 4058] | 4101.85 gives 0.55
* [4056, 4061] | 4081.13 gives 1.03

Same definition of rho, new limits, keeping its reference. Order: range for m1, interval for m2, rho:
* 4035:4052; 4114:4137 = -9.0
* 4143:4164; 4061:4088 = -6.3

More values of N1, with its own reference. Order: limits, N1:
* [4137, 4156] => 37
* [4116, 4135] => 20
